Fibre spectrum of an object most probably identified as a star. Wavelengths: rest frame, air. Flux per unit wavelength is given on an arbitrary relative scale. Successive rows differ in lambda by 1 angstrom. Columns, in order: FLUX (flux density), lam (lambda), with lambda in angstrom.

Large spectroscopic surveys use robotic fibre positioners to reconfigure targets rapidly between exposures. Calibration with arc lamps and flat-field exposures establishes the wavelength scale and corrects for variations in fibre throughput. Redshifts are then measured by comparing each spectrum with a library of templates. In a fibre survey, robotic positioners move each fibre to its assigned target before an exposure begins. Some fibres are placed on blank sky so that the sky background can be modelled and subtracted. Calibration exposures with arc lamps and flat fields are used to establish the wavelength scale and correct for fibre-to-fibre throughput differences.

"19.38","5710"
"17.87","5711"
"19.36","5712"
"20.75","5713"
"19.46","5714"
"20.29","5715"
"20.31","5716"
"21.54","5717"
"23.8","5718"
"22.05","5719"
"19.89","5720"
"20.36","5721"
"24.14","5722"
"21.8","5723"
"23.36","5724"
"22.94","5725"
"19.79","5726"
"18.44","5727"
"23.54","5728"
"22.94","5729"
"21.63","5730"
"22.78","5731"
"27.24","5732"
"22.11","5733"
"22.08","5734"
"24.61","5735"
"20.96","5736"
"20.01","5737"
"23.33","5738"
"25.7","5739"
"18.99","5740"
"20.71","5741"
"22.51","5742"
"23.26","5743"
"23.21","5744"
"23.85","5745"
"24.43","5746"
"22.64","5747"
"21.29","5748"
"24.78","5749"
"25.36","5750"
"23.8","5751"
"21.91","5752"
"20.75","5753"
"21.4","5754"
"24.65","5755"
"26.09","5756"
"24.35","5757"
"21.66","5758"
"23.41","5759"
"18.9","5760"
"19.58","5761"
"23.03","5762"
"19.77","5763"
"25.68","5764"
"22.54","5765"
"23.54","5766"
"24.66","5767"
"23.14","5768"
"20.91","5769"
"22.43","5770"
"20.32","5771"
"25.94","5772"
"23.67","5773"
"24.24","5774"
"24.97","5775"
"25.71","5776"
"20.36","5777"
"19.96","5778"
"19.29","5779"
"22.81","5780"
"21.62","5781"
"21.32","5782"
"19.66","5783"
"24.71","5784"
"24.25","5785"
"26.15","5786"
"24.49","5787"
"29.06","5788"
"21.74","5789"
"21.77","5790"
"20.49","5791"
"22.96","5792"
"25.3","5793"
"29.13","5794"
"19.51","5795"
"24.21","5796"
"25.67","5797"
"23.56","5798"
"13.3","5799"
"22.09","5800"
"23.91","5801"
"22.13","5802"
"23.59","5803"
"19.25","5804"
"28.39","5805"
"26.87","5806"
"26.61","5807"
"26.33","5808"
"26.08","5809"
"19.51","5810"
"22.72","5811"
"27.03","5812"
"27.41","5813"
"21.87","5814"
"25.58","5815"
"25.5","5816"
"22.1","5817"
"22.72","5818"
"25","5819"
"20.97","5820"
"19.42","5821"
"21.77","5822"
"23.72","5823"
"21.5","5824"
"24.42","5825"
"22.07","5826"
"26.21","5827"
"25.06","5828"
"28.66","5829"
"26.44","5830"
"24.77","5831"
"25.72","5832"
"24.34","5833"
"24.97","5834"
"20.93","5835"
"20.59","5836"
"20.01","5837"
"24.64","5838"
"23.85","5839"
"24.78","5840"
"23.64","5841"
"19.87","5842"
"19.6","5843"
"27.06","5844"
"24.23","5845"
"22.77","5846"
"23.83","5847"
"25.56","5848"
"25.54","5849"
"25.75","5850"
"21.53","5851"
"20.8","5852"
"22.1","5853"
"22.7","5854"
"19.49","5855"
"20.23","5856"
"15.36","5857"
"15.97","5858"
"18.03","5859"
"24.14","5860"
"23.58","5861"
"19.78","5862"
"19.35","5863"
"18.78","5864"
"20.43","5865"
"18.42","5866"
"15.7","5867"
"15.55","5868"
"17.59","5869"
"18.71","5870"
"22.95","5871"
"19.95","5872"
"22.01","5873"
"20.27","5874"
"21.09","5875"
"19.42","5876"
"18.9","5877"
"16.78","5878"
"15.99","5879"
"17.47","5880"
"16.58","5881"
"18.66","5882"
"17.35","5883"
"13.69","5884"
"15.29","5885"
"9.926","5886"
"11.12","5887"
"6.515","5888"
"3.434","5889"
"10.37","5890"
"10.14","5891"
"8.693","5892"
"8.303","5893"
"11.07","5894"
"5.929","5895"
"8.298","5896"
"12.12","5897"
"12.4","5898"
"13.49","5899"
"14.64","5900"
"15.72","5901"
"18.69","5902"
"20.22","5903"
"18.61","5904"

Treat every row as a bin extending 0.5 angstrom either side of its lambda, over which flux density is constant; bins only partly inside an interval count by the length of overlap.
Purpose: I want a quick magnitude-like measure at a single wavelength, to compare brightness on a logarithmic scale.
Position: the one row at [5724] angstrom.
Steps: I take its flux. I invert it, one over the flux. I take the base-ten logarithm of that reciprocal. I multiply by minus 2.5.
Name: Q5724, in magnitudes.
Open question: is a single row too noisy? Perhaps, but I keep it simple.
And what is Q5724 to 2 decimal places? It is 3.42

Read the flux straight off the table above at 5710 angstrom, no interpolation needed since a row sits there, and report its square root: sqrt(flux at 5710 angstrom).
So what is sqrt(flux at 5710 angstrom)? 4.4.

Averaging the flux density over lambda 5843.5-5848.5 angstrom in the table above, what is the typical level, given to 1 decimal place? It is 24.7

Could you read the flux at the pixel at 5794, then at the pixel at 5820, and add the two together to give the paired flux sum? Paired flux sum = 50.1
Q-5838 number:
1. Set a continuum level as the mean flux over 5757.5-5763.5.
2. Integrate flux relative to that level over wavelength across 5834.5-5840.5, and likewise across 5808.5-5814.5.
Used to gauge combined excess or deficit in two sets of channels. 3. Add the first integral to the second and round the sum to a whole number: 27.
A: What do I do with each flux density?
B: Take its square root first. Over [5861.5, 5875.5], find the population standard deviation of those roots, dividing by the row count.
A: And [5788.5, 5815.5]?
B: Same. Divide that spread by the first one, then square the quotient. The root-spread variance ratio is 2.4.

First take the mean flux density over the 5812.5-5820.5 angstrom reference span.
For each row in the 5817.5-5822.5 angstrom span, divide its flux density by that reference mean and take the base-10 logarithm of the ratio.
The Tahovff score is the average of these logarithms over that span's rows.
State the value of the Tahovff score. -0.038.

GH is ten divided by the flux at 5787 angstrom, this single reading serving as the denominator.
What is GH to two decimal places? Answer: 0.41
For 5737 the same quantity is 0.50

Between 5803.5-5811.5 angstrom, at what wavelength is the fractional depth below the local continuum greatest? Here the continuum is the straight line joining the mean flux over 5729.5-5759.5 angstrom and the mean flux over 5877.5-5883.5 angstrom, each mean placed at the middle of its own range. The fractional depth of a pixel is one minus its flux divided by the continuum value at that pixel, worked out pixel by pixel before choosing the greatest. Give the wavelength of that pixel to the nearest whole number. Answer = 5804 angstrom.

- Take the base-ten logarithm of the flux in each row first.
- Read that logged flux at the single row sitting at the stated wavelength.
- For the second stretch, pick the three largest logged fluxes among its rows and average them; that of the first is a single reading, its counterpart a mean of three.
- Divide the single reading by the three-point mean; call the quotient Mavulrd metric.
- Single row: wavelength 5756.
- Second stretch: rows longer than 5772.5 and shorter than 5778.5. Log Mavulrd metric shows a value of 1.01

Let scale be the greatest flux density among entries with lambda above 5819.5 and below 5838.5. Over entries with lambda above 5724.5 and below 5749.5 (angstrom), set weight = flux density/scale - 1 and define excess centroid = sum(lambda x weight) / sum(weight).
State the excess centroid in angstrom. 5736.5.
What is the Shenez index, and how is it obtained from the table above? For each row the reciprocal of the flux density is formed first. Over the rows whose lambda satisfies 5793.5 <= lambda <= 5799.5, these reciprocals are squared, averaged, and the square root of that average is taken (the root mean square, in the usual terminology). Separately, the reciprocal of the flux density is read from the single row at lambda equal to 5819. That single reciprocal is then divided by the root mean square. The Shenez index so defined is 0.81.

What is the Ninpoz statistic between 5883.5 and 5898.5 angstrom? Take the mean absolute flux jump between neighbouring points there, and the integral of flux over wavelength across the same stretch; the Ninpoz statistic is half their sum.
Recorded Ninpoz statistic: 75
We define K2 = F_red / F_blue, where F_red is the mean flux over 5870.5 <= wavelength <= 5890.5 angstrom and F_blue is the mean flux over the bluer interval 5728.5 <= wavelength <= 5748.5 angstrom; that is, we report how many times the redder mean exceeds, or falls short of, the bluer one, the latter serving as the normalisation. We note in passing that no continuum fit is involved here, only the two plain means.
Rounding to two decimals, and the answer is 0.70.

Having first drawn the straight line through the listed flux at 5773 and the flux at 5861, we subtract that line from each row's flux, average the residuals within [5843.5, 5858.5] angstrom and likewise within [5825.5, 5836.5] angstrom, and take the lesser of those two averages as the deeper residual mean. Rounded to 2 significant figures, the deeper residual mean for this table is -1.4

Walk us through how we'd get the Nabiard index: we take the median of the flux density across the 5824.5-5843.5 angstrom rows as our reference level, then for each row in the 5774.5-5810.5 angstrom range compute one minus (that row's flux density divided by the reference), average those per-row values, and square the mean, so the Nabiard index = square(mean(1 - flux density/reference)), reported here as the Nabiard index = 0.002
